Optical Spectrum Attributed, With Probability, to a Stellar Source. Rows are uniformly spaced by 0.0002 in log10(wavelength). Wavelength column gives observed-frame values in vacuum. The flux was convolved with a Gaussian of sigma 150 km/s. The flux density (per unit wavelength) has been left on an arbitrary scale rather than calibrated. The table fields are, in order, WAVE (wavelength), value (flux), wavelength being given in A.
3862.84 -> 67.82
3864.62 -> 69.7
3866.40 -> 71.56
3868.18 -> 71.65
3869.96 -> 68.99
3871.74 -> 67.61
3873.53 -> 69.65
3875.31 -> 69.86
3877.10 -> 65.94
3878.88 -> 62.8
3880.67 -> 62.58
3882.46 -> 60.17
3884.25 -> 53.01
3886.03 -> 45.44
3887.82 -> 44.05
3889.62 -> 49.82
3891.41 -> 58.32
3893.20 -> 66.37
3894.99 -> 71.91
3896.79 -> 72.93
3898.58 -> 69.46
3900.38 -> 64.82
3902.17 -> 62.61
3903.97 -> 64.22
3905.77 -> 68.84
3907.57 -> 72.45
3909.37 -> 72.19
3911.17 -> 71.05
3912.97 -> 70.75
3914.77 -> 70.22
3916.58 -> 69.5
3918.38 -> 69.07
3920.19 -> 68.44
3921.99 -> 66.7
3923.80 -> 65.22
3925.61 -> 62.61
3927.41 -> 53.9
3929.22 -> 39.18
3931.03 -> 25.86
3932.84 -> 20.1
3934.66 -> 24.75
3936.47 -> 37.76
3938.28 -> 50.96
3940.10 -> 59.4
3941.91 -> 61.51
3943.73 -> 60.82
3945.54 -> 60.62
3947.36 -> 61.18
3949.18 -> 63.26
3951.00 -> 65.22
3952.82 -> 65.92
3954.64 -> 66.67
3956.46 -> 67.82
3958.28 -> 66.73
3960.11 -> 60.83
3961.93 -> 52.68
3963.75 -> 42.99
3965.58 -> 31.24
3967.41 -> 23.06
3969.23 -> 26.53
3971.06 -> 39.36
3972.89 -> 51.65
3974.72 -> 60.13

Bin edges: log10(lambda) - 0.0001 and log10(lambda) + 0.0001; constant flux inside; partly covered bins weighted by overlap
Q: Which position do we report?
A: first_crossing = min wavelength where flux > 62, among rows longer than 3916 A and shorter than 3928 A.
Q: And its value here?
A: 3916.58 A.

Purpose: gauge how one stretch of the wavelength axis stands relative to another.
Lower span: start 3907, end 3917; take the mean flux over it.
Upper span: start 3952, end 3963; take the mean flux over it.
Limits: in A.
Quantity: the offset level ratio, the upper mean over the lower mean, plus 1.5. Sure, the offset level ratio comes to 2.4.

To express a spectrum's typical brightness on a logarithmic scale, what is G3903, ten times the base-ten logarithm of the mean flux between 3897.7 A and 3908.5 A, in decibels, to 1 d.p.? 18.3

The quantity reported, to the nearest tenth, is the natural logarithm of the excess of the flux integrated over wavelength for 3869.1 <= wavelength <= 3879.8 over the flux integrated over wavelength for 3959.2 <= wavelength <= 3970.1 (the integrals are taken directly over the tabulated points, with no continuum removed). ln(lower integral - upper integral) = 5.7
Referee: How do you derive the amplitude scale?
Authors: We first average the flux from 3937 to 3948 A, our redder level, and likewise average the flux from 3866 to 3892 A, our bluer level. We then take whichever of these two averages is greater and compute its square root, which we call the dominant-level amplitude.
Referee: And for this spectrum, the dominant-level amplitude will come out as 7.8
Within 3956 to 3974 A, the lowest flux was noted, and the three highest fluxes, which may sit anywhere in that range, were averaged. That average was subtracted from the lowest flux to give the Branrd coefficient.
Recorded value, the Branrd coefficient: -42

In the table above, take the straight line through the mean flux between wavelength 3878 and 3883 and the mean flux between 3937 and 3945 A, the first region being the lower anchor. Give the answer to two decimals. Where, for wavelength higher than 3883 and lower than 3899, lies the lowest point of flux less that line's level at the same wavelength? 3887.82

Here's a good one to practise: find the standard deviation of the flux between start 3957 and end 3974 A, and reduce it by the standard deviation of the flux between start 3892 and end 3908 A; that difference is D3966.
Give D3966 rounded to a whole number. 11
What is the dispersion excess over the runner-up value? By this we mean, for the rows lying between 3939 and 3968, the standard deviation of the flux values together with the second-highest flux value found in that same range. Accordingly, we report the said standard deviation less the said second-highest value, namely -54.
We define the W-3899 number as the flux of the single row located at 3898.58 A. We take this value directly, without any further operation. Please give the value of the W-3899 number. 69.46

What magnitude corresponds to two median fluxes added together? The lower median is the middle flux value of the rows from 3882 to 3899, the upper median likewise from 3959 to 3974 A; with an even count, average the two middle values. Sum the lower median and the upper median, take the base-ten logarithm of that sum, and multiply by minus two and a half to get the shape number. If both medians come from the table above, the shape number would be -5.00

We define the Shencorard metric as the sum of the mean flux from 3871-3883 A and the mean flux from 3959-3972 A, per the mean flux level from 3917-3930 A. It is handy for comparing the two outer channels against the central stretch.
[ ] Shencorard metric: 1.7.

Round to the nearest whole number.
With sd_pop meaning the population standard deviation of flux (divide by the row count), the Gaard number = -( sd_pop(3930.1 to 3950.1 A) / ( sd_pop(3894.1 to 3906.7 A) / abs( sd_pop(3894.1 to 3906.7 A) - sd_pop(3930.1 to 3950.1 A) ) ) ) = -56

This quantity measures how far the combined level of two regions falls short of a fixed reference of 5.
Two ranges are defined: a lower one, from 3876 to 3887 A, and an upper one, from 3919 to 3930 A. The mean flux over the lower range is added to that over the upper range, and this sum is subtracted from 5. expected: -113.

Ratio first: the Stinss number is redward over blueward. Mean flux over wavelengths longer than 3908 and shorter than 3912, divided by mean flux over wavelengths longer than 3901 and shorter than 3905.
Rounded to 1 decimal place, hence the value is 1.1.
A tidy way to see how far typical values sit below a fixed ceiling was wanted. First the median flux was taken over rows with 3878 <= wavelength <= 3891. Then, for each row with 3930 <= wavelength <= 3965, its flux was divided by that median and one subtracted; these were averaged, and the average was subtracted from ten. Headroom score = 10.0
